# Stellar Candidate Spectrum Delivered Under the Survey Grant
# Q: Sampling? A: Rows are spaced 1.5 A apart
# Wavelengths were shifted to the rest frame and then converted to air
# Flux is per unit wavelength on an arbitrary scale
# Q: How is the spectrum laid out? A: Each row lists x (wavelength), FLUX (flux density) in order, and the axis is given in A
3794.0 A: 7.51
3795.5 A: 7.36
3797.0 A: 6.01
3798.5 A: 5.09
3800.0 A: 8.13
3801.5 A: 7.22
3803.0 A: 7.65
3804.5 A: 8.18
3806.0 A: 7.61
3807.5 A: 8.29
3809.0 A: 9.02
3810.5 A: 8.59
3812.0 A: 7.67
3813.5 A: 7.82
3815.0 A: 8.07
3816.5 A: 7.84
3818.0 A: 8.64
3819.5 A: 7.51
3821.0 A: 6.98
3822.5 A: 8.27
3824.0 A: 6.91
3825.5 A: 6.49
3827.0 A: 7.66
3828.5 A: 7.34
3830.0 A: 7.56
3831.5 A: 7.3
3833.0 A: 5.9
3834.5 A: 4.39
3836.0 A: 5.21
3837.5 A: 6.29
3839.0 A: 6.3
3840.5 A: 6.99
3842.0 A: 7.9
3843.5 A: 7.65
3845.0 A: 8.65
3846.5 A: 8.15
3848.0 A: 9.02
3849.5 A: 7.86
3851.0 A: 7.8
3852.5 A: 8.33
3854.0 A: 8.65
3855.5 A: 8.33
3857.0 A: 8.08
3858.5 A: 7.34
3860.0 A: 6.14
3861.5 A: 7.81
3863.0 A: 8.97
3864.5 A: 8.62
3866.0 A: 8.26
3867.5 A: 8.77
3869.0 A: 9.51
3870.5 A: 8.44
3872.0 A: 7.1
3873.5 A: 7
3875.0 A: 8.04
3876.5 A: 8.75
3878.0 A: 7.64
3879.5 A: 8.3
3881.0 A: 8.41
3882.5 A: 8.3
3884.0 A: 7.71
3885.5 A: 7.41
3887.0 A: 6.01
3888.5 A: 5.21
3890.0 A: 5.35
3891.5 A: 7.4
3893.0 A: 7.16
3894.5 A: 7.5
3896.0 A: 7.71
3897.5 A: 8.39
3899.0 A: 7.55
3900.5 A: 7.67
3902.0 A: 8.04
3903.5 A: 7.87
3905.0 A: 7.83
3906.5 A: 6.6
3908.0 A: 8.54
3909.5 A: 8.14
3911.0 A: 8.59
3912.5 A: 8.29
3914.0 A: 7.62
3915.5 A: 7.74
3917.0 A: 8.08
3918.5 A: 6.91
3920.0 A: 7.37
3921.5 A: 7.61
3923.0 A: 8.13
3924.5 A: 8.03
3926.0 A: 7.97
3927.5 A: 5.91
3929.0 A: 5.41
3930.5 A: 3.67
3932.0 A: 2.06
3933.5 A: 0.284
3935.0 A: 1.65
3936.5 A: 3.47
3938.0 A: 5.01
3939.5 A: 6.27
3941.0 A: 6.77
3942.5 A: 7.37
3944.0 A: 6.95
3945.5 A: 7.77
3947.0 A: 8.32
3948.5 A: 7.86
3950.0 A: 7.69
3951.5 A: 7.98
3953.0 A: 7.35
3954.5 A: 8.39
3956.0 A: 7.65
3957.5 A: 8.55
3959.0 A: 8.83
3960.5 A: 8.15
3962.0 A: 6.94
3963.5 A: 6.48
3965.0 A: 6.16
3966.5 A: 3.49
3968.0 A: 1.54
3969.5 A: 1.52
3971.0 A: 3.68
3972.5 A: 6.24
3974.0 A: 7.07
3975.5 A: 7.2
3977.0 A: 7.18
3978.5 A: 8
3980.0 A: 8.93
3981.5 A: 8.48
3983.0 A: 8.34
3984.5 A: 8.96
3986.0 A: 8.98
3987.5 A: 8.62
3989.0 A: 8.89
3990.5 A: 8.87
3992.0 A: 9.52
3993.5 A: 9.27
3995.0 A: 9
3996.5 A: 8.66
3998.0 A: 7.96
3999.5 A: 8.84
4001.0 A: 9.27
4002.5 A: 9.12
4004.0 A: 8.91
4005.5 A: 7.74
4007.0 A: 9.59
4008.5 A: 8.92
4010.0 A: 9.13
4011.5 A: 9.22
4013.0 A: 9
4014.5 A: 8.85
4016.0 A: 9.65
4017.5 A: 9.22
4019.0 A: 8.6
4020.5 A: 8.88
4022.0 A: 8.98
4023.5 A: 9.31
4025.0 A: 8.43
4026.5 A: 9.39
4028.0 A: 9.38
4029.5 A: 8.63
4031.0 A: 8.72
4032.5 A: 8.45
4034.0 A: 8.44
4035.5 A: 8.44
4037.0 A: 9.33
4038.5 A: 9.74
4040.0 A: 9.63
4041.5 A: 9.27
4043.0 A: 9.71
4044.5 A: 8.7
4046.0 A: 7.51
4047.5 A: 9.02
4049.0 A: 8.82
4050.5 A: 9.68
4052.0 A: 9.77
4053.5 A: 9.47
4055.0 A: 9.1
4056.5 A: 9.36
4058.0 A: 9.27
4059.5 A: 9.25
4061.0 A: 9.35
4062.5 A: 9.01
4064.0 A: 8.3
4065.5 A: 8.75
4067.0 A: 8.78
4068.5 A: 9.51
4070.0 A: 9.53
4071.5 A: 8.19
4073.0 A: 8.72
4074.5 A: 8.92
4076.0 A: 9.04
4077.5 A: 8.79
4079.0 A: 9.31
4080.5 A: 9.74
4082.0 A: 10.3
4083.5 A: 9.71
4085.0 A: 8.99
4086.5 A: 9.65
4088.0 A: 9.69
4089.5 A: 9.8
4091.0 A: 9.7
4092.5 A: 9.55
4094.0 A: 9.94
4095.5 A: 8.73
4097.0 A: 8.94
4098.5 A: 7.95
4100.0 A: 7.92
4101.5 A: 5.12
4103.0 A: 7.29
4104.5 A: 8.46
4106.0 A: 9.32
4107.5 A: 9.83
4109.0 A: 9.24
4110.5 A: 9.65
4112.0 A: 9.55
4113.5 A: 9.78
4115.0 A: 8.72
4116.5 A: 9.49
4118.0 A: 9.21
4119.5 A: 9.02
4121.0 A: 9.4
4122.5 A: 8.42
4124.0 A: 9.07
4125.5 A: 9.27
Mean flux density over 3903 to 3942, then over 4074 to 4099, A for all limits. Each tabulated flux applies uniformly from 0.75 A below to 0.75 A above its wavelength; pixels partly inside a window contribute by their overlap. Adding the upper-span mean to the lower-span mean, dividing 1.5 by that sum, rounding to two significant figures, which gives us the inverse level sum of 0.095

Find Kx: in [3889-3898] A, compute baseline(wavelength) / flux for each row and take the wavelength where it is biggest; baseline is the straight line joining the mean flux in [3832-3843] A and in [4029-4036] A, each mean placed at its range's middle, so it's 3890.0 A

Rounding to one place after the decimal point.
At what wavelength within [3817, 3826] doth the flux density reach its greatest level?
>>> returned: 3818.0 A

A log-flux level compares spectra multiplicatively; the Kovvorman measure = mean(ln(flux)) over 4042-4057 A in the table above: 2.21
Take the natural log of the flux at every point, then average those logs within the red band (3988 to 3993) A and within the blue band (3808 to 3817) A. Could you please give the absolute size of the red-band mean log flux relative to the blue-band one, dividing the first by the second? 1.05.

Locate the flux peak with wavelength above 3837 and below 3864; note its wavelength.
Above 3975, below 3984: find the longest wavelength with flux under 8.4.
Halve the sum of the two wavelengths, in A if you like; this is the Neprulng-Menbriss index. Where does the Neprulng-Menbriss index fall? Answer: 3915.5 A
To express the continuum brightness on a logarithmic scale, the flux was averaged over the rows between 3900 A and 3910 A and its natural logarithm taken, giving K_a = 2.06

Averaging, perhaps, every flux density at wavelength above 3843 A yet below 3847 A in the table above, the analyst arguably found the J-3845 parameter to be 8.2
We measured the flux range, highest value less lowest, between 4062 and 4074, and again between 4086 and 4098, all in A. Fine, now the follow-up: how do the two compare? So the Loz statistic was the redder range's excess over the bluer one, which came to -0.1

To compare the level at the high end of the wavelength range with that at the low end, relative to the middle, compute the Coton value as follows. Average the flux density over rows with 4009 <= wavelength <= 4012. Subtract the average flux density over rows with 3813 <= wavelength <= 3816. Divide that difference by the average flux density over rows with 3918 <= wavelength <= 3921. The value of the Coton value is 0.17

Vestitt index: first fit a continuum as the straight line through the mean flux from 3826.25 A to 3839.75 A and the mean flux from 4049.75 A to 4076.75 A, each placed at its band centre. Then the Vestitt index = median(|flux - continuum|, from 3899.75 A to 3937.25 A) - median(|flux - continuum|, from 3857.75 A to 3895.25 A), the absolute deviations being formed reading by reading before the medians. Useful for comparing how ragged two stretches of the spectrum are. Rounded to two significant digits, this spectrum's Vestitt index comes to -0.42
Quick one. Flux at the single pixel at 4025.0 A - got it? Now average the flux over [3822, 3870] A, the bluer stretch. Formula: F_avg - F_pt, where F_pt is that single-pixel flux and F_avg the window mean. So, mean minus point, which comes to -0.9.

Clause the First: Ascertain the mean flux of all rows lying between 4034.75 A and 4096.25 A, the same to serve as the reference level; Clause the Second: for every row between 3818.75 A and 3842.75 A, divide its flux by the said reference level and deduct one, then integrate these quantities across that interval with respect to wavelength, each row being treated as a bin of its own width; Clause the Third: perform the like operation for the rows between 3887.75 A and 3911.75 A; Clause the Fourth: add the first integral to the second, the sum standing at -11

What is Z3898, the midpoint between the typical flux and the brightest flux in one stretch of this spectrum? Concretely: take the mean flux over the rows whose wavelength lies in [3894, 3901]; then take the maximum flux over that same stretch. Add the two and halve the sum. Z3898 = 8.1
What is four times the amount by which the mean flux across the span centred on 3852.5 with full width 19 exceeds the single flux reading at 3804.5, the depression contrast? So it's -0.8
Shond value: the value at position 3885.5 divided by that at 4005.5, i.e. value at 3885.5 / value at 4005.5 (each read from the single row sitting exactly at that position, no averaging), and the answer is 0.957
